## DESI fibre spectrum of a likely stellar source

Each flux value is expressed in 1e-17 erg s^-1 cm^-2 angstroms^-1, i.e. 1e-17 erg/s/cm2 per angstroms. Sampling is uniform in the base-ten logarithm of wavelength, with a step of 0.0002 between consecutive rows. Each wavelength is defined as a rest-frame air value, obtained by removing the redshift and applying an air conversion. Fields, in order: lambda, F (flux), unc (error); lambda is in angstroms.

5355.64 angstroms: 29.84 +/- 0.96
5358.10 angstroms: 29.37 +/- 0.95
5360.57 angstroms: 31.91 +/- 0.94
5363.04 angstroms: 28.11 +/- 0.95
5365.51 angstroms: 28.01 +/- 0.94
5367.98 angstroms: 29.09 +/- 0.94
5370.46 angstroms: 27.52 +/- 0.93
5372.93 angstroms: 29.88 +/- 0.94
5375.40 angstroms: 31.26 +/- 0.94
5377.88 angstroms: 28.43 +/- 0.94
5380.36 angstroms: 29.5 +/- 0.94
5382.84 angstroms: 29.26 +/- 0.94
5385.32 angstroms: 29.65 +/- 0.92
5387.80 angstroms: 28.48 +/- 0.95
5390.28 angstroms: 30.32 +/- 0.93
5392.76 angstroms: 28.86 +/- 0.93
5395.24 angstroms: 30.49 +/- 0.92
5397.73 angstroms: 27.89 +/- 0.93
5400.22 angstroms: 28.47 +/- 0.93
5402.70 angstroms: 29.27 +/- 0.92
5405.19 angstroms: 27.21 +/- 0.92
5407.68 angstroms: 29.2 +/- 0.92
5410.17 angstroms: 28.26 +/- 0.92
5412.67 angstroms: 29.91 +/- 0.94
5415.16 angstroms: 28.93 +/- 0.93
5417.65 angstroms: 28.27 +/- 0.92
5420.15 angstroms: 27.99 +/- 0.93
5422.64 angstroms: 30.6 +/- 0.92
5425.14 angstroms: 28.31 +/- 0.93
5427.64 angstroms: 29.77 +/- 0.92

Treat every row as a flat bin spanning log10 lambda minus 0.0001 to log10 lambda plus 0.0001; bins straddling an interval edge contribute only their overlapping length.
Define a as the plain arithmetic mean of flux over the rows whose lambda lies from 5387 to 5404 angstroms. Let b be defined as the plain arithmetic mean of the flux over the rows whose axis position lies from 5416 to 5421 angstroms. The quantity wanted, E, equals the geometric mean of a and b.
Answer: 28.6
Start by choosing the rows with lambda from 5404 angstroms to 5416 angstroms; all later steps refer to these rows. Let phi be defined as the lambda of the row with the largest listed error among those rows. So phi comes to 5412.67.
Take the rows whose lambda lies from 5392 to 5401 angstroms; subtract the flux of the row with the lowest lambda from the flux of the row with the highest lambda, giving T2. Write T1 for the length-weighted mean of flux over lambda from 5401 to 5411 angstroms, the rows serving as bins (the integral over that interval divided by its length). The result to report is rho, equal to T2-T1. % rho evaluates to -28.9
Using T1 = 28.5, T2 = -0.4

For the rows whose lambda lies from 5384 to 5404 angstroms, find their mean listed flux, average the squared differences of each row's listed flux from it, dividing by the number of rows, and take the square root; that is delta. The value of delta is 0.87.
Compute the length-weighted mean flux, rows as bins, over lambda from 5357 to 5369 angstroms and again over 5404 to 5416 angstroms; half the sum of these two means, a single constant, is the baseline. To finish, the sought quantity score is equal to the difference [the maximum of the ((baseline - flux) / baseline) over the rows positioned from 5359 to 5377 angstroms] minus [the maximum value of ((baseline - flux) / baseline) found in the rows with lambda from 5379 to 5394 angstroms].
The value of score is 0.033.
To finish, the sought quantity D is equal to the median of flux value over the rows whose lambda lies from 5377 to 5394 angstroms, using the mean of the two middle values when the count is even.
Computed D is 29.3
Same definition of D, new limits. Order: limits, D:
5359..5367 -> 28.1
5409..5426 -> 28.3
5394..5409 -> 28.8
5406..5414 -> 29.2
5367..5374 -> 29.1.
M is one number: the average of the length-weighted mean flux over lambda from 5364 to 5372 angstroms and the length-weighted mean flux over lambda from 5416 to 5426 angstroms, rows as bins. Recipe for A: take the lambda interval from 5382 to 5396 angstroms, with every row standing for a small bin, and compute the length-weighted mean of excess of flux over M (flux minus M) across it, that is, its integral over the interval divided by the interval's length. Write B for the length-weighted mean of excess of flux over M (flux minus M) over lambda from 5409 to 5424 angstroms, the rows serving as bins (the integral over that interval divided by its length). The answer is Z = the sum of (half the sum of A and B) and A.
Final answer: 1.6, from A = 0.9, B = 0.45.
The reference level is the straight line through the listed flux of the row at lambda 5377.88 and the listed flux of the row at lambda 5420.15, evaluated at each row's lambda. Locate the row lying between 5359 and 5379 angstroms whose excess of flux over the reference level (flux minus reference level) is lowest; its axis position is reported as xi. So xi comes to 5370.46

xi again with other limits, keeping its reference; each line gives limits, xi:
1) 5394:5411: 5405.19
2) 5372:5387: 5377.88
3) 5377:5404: 5397.73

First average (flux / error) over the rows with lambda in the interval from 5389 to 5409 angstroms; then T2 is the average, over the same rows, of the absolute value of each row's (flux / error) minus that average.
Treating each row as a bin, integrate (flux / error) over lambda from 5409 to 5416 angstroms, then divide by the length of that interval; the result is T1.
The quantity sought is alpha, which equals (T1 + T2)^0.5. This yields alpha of 5.68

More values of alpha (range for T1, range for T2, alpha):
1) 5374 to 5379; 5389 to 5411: 5.72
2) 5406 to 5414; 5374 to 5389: 5.68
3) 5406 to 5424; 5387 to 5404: 5.69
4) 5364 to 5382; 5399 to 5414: 5.63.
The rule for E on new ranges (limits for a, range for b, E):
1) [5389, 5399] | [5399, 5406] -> 28.8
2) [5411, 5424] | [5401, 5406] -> 28.7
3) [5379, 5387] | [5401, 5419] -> 29.1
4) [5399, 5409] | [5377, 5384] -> 28.8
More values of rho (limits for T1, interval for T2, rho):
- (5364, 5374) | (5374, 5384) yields -30.6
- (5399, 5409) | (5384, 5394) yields -29.3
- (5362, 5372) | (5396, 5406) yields -28.9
